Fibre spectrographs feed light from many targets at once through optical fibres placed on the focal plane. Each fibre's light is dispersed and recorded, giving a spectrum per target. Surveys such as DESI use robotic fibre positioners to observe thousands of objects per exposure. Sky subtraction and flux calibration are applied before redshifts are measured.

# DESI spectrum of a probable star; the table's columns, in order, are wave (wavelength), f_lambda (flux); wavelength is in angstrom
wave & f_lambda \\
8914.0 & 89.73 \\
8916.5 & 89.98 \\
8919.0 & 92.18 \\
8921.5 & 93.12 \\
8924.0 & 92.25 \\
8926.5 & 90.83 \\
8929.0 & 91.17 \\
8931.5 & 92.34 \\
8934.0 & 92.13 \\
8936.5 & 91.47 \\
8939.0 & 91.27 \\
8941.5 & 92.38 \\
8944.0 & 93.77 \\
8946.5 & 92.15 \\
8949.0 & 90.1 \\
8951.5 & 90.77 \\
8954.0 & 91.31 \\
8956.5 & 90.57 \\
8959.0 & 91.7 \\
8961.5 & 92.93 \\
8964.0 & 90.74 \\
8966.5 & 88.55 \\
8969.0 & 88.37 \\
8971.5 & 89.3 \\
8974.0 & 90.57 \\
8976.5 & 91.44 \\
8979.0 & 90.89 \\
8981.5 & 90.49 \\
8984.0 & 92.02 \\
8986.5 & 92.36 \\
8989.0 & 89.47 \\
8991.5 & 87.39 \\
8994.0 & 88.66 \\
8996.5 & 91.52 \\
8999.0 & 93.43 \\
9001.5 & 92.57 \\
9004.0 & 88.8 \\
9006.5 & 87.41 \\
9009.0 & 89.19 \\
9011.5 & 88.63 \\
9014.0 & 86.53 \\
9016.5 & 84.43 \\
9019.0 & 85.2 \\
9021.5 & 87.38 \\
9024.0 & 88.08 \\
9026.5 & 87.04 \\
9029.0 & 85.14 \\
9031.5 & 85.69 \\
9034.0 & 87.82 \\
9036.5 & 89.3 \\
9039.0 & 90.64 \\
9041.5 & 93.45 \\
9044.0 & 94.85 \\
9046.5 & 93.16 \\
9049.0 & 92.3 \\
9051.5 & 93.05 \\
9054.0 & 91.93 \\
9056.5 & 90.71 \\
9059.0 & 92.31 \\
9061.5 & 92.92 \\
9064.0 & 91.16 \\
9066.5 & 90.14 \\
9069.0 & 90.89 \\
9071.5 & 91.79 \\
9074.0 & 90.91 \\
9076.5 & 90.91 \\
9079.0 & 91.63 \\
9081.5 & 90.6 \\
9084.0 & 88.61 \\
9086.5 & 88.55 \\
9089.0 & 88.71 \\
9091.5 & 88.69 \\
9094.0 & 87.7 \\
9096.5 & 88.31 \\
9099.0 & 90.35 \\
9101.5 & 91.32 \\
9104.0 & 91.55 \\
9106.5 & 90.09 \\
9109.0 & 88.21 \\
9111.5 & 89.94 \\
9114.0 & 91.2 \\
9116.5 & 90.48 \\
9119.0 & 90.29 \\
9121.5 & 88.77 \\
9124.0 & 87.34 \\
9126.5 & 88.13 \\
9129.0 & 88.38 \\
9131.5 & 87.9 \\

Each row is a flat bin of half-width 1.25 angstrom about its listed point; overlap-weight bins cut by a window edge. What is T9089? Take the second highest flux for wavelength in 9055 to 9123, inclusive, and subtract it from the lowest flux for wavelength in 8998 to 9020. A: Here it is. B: -7.9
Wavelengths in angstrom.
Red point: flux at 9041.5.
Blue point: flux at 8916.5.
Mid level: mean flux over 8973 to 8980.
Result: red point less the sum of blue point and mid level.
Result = -87.5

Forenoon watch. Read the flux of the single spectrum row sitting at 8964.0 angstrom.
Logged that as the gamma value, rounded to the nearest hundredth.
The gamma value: 90.74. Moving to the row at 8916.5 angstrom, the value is 89.98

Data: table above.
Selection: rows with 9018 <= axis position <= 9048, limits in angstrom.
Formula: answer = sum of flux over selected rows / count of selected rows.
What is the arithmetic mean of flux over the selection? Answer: 89.0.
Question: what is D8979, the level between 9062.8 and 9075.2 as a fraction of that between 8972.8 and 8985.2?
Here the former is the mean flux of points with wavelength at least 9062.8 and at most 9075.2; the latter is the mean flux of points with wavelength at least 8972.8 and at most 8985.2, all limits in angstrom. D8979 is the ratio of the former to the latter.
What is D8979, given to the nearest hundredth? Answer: 1.00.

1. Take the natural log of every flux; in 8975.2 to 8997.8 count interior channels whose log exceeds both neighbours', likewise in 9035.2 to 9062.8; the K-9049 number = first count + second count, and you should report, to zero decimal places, 3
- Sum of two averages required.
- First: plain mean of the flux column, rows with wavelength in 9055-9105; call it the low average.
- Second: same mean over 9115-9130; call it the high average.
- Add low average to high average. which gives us 179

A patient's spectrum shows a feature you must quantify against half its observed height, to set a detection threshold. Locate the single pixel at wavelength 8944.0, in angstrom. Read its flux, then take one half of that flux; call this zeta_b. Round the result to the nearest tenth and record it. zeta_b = 46.9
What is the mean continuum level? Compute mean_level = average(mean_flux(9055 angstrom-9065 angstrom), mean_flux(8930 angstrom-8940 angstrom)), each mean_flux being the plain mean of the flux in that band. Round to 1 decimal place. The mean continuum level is 91.8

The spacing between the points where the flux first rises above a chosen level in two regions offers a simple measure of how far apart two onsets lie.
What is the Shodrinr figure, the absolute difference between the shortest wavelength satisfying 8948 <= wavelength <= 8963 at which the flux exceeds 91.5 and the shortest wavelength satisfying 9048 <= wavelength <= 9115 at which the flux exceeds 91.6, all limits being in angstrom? 90.0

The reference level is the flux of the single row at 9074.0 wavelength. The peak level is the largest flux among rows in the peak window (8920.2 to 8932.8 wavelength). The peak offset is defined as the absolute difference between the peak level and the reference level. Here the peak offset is 2.2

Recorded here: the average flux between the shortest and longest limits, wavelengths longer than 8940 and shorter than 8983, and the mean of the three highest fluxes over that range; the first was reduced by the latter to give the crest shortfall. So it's -2.1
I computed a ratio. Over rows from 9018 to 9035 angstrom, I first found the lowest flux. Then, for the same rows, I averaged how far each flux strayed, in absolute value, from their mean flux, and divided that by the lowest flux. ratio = 0.0129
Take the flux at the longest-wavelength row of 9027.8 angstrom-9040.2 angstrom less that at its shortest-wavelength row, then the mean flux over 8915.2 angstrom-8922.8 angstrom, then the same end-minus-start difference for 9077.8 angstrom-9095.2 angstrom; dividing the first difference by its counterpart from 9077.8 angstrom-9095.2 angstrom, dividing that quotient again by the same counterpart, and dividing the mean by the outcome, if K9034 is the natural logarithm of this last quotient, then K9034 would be 5.6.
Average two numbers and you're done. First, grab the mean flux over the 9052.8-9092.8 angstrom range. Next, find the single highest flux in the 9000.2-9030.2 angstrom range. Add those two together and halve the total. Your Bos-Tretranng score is 91.6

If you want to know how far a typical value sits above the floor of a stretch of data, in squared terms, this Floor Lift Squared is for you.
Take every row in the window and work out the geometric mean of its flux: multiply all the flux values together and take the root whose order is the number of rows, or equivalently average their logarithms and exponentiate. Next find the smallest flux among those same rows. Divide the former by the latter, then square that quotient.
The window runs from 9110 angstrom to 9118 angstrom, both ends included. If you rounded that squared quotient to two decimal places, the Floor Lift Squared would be 1.01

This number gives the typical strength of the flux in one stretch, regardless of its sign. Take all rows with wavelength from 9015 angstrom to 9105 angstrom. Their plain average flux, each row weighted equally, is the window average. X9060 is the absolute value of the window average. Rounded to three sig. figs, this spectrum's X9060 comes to 89.9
